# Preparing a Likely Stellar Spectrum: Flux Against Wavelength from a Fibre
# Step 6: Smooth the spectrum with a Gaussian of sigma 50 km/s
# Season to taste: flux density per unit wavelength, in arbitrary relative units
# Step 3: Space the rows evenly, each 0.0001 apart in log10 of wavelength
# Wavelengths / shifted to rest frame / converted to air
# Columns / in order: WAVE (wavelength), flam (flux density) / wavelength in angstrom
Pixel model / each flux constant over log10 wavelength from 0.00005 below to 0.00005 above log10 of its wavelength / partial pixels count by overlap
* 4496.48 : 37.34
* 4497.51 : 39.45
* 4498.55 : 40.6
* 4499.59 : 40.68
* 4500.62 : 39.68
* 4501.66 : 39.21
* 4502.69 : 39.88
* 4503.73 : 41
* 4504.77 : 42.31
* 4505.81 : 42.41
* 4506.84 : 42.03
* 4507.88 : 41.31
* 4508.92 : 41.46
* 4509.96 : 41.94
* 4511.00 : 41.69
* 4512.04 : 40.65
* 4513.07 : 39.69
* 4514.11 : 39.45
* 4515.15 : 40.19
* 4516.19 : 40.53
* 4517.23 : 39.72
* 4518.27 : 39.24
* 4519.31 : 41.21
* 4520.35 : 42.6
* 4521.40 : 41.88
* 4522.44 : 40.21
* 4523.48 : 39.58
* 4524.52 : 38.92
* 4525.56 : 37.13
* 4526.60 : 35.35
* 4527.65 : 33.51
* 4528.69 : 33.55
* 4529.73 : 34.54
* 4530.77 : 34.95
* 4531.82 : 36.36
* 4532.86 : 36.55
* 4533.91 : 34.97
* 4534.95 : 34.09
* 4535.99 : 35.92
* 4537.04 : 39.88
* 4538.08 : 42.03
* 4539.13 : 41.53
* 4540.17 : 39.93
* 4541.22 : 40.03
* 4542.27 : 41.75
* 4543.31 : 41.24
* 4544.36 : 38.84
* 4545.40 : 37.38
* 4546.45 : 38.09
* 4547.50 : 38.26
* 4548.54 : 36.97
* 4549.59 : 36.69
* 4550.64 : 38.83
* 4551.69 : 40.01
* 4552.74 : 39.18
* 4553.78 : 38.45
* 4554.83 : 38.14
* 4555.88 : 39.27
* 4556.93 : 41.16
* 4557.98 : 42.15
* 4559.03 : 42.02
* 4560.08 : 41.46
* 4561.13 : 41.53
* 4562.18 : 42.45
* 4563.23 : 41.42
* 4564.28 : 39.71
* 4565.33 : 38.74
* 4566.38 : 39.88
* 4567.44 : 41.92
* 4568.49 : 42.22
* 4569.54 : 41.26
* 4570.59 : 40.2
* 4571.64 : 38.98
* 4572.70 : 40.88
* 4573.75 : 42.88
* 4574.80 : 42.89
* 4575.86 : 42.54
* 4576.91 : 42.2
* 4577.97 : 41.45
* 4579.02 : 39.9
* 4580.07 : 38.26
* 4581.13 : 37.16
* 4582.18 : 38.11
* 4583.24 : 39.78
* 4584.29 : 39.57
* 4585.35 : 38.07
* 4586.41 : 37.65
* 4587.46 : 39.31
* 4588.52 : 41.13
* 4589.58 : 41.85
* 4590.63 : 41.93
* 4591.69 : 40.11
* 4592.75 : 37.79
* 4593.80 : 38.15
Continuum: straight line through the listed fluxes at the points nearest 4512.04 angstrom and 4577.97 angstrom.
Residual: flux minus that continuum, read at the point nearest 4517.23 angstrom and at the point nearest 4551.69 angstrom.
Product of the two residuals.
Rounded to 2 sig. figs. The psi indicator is 1.1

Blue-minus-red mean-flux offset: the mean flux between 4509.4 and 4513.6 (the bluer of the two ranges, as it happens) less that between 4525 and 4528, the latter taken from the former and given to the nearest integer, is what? 6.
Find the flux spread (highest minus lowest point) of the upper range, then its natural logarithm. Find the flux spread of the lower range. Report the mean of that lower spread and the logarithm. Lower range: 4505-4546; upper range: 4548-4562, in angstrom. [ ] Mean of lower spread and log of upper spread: 5.4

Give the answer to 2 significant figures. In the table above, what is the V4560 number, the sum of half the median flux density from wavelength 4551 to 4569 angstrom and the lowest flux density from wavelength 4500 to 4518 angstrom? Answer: 60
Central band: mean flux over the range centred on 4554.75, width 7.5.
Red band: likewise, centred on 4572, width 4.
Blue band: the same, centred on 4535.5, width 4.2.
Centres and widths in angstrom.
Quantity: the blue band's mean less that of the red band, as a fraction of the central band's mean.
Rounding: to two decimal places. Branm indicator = -0.11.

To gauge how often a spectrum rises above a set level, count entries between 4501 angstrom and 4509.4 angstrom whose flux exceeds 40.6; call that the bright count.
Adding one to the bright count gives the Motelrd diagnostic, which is 7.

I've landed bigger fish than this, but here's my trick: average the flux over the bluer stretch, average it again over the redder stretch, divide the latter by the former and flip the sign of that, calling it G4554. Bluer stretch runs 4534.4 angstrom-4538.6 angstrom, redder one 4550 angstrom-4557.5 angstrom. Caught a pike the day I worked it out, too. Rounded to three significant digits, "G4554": -1.03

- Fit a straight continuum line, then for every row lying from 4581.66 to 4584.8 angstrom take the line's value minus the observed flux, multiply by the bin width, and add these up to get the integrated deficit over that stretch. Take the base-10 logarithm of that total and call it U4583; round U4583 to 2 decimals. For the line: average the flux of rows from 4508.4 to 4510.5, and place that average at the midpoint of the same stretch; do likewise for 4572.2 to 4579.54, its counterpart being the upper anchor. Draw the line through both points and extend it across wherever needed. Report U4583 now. 0.93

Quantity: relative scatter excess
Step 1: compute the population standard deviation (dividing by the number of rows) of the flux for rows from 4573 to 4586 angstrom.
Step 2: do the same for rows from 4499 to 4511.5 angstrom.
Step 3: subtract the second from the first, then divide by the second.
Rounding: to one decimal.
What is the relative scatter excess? 1.0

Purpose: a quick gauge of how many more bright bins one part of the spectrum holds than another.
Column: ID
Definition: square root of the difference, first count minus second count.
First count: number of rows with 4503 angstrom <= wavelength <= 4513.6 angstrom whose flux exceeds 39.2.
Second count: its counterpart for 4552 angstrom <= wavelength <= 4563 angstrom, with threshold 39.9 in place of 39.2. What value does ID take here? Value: 2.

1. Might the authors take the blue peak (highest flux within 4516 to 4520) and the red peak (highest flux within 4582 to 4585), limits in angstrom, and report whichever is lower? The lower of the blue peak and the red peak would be 40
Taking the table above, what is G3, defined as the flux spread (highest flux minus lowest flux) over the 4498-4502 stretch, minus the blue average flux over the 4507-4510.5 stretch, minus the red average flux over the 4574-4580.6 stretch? -81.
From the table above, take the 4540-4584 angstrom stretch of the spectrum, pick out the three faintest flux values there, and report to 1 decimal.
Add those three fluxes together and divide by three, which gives 36.9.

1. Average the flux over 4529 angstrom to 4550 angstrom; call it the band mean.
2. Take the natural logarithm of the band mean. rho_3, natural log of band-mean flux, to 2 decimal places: 3.64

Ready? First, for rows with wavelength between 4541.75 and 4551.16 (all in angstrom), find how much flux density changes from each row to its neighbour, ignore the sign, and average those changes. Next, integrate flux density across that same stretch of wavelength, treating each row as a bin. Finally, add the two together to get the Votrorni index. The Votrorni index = 365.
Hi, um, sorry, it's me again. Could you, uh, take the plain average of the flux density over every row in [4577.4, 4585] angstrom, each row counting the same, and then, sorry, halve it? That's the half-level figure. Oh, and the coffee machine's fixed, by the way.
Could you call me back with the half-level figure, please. 19.6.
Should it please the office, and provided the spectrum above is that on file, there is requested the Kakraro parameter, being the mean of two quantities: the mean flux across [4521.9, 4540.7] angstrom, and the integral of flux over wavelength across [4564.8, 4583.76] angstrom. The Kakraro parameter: 403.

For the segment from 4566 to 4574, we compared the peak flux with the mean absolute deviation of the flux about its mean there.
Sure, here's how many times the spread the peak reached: 41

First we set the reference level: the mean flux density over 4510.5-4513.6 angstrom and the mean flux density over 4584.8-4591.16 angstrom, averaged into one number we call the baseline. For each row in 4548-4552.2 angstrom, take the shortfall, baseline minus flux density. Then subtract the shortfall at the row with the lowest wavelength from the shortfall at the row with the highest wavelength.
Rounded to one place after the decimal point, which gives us -3.0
